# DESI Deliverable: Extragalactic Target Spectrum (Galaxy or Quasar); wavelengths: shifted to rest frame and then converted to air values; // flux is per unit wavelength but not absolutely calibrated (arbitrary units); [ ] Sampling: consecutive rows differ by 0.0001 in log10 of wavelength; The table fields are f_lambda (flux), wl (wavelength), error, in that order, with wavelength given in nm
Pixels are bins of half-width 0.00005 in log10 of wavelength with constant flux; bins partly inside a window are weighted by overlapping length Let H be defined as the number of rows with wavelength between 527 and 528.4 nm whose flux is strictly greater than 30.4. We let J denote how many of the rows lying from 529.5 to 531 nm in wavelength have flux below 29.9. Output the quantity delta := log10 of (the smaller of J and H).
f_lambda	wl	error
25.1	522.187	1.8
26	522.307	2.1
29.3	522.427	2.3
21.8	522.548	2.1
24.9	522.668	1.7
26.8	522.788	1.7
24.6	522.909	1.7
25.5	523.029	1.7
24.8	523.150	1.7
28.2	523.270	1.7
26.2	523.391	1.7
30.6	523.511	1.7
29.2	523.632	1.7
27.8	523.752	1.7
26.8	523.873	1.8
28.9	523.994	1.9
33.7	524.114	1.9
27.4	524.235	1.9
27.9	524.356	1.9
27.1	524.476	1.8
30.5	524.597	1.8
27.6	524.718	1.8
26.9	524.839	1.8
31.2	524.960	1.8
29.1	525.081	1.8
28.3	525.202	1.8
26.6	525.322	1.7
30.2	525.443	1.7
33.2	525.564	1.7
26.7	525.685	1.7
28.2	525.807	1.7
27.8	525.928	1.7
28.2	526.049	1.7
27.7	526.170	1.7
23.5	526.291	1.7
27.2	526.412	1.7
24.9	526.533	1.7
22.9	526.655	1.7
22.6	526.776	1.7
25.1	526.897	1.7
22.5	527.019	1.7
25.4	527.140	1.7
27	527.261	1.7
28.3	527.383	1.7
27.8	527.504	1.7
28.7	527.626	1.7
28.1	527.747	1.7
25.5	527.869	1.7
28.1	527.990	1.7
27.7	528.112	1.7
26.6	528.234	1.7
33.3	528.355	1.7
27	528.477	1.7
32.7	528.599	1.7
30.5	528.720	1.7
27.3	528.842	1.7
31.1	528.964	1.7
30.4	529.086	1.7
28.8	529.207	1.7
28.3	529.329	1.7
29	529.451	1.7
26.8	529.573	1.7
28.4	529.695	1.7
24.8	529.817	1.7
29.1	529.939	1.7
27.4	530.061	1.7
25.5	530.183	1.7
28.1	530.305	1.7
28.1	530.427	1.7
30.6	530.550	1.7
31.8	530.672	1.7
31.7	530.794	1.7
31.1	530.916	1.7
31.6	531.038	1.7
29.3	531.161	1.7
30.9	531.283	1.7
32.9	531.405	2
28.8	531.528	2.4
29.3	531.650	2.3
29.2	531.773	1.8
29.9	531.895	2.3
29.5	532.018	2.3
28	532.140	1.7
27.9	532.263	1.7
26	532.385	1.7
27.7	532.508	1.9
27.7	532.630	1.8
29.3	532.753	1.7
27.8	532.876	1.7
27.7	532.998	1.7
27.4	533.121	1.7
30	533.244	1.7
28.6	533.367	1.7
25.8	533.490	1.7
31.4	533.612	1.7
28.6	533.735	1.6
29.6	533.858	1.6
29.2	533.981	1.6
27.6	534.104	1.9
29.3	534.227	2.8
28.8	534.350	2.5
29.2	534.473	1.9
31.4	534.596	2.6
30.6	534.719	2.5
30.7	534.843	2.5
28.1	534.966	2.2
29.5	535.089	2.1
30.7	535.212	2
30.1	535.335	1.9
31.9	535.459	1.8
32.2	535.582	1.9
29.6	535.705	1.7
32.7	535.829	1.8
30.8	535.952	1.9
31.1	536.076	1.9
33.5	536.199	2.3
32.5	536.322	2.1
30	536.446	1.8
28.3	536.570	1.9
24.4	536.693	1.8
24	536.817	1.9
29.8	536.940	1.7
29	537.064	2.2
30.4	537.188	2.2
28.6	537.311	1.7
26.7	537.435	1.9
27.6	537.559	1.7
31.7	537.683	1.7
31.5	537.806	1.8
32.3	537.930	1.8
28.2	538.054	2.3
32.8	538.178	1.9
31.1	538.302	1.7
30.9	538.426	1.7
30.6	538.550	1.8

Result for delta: 0.0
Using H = 1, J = 8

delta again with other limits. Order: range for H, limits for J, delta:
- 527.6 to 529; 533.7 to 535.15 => 0.6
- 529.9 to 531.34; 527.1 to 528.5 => 0.8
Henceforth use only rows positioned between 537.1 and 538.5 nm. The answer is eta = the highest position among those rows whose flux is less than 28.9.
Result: 538.054 nm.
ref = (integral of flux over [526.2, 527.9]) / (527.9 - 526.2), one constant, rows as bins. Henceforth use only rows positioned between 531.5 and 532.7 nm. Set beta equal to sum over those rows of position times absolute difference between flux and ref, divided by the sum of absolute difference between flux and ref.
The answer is 531.98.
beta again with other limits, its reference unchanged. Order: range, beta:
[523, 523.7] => 523.46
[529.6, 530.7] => 530.30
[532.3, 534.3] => 533.43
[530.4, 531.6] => 530.99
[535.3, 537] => 536.03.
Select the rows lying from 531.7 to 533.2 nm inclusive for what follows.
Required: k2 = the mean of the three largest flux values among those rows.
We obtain 29.6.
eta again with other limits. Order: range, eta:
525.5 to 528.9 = 528.842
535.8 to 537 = 536.817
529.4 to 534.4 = 534.350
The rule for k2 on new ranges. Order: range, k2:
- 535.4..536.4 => 32.9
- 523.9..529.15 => 33.4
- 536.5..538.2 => 32.3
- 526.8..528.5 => 30.1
